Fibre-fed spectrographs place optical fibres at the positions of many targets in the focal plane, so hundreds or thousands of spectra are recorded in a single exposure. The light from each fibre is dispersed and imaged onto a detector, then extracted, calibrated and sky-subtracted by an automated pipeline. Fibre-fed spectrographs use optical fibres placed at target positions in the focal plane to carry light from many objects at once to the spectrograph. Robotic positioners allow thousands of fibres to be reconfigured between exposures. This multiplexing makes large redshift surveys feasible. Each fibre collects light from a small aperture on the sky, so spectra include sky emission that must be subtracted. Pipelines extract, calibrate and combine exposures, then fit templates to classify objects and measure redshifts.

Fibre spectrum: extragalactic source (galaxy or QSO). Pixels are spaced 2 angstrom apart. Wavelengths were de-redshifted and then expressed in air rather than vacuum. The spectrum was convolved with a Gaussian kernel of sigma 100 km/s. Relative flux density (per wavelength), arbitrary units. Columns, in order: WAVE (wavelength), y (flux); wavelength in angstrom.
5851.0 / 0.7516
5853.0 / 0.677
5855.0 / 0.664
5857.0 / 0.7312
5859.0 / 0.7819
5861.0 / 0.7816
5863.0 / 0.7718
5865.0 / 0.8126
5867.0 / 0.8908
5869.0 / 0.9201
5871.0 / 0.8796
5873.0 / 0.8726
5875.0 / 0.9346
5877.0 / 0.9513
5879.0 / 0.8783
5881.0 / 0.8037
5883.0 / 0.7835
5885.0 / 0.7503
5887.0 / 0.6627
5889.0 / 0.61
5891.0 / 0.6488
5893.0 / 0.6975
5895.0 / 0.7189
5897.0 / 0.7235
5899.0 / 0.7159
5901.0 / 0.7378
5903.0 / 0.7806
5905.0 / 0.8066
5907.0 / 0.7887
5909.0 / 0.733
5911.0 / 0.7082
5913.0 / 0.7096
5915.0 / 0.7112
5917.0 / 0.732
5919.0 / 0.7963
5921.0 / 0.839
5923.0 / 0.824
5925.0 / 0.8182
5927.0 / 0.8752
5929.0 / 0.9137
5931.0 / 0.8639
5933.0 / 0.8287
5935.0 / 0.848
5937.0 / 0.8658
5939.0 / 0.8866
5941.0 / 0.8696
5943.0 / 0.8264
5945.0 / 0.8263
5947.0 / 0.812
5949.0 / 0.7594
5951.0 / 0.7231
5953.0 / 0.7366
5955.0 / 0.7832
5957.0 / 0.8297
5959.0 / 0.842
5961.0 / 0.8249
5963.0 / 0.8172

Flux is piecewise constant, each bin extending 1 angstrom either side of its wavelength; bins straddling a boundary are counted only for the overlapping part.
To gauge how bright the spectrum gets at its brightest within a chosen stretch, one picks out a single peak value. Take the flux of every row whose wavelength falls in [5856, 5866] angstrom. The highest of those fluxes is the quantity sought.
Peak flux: 0.8126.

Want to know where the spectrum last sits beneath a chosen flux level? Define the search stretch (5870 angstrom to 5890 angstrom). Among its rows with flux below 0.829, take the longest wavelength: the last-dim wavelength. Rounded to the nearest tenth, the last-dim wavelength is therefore 5889.0 angstrom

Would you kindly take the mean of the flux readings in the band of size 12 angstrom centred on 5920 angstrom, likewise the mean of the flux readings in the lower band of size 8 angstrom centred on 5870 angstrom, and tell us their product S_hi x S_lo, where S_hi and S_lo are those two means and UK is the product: 0.70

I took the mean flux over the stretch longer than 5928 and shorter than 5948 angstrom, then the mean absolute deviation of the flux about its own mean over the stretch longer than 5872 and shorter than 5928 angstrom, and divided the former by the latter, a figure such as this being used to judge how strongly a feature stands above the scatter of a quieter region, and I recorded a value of 13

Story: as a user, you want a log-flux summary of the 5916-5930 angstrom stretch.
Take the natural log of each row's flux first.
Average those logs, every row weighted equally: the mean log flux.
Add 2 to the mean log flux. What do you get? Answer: 1.81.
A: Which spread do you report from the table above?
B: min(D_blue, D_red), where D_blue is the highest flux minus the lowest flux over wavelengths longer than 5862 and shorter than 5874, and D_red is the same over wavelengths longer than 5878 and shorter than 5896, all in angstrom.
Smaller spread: 0.148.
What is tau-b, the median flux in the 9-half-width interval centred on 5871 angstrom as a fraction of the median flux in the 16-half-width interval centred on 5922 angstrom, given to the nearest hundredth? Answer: 1.07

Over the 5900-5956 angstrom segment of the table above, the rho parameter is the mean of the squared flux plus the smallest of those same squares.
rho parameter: 1.15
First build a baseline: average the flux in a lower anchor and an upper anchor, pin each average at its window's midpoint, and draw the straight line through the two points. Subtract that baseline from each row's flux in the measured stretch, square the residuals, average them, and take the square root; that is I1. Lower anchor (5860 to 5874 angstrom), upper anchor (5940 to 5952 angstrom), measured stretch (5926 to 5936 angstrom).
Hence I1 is 0.061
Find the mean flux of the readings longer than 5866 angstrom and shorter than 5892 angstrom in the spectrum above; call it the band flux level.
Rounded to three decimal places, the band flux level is 0.814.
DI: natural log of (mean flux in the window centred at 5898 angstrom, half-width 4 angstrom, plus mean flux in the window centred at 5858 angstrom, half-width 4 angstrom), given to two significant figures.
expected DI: 0.38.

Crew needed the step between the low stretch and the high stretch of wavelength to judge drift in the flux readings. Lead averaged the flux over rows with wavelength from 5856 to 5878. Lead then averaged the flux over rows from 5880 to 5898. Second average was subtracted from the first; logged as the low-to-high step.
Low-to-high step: 0.14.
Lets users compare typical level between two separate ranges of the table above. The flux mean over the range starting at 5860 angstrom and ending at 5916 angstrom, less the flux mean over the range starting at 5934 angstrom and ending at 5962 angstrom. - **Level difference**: -0.04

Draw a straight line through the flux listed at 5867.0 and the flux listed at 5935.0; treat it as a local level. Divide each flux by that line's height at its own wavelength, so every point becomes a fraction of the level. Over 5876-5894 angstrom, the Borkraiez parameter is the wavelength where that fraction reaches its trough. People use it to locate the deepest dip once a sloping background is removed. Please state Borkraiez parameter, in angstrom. 5889.0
